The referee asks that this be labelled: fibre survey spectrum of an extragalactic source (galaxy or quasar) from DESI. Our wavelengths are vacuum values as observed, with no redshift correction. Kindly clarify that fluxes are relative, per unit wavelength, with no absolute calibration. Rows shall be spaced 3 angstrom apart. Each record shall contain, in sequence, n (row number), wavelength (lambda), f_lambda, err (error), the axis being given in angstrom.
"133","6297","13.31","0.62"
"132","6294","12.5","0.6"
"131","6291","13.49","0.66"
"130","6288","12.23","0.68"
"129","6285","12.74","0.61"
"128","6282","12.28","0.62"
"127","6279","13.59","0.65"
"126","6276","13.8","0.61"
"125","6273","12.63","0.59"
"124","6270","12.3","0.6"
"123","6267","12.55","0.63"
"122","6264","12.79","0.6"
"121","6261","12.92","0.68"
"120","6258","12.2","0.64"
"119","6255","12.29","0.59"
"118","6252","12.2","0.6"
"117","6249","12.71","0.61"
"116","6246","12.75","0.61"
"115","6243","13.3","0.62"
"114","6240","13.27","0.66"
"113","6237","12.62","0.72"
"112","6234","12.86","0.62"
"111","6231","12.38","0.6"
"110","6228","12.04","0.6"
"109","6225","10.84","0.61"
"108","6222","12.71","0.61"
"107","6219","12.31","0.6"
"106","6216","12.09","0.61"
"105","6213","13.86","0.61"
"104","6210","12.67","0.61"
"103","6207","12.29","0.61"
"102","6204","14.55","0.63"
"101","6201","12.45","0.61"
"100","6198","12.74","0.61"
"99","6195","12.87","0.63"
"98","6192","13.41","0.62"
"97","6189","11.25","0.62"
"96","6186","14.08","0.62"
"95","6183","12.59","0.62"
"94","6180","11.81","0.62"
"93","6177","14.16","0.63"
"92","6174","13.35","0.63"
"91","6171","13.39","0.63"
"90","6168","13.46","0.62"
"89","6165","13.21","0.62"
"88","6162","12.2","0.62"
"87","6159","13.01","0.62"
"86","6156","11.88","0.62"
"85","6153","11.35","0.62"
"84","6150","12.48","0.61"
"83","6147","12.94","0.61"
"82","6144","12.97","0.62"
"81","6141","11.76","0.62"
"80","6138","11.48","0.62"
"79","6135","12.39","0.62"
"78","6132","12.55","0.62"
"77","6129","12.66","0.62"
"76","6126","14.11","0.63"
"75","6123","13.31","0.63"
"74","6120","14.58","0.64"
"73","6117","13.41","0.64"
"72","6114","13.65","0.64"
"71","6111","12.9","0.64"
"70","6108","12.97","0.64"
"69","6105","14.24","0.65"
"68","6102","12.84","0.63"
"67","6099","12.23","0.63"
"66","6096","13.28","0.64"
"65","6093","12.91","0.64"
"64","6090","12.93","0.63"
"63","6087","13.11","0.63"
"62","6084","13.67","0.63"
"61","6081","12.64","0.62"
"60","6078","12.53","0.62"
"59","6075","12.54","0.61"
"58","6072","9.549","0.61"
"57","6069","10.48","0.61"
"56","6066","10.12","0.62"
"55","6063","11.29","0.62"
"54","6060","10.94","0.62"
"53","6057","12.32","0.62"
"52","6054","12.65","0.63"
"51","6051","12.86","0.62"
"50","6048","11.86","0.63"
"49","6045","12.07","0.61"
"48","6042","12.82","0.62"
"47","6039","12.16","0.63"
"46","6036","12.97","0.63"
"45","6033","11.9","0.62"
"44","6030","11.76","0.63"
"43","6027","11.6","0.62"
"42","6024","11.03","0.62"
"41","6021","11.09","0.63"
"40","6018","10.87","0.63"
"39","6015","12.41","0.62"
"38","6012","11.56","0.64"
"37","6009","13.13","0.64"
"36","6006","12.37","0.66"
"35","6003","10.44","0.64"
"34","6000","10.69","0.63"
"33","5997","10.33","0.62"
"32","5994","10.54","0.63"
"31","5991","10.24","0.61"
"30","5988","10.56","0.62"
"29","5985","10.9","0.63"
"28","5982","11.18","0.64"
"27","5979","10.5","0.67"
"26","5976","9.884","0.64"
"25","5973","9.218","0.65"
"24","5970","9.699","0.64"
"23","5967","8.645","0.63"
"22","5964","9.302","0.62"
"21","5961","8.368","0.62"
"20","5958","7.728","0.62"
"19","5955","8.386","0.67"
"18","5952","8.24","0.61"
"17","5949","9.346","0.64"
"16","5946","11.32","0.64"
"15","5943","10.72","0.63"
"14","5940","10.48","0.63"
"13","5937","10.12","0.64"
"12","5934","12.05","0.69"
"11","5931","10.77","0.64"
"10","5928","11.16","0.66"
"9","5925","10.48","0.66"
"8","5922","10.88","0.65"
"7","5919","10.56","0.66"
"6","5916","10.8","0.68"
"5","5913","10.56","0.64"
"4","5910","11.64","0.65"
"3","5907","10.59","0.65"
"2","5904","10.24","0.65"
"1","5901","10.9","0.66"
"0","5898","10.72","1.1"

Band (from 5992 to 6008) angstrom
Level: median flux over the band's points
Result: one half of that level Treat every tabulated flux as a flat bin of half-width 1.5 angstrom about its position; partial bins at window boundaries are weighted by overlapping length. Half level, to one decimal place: 5.3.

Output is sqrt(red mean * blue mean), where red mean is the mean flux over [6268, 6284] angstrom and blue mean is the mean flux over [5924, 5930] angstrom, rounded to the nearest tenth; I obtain 11.8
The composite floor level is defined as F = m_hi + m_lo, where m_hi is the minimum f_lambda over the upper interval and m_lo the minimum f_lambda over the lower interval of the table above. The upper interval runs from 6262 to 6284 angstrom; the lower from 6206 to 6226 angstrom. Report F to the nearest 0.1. 23.1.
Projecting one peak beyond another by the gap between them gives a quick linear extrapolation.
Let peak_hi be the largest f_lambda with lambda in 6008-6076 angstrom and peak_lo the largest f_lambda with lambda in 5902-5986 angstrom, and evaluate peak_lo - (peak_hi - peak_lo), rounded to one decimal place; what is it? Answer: 11.0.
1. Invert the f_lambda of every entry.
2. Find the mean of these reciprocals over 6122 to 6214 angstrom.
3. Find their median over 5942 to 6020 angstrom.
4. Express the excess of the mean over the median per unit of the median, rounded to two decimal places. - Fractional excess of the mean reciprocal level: -0.18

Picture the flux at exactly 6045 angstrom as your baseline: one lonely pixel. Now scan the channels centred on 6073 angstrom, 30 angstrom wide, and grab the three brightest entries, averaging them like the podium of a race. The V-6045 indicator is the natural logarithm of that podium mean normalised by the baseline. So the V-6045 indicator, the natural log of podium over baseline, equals 0.08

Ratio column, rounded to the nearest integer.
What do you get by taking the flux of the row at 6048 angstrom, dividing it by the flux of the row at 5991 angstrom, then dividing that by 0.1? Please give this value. 12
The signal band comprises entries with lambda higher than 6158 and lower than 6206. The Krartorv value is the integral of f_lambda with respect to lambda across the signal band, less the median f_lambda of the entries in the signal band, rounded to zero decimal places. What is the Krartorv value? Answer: 612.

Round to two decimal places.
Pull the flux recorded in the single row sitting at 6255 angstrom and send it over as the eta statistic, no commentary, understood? 12.29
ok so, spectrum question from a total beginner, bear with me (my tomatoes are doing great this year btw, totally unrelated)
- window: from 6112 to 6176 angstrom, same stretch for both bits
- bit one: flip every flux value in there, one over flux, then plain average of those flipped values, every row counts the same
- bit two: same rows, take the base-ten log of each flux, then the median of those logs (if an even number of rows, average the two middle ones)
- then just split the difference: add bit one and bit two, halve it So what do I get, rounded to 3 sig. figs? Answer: 0.595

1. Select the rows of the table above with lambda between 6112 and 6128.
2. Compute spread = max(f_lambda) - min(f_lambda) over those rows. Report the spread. 1.3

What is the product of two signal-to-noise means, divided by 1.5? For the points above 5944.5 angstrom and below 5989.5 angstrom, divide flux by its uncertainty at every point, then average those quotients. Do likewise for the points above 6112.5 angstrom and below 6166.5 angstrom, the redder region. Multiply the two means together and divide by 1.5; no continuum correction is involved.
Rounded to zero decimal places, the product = 205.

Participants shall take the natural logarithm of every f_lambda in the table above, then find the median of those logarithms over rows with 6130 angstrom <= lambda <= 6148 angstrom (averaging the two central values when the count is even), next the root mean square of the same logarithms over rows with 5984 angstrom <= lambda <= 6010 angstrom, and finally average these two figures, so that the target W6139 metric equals 2.46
